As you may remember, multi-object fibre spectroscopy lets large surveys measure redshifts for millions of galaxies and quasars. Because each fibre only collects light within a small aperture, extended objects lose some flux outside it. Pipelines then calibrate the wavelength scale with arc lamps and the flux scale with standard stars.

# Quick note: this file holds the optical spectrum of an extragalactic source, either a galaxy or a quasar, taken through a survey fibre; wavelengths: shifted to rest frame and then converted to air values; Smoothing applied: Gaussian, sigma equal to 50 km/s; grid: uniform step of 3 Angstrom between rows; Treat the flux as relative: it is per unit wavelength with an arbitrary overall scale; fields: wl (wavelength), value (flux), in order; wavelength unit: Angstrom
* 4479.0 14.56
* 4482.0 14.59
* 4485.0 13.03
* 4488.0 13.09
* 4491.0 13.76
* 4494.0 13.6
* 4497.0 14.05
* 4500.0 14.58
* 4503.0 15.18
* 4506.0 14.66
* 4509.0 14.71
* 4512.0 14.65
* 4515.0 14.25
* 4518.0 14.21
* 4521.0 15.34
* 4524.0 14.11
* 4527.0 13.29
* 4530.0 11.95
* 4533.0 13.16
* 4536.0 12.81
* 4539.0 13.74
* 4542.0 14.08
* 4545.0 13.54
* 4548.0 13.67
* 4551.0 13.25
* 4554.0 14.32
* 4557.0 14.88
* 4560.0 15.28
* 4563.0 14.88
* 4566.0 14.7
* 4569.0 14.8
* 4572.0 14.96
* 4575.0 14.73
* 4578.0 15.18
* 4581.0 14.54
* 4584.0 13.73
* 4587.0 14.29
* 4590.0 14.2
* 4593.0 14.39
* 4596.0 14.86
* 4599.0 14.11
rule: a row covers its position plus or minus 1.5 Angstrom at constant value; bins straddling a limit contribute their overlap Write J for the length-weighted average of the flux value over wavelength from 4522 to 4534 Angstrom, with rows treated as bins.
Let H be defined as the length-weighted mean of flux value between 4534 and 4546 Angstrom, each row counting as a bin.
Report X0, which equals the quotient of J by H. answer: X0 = 0.98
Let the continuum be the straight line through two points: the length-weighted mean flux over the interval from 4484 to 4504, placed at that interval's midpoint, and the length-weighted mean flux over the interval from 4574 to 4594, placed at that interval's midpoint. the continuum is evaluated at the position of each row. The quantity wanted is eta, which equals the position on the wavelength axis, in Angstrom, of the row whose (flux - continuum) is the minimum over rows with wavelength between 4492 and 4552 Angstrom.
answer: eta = 4530.0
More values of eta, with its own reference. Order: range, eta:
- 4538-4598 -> 4551.0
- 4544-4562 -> 4551.0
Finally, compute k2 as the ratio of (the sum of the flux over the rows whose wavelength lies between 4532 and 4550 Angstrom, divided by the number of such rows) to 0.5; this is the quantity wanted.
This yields 27.0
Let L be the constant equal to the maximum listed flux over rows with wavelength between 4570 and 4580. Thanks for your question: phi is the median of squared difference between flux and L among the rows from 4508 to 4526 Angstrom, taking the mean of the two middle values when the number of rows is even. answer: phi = 0.57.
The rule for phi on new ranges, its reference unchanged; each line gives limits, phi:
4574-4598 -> 0.52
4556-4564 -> 0.09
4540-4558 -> 1.75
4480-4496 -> 2.50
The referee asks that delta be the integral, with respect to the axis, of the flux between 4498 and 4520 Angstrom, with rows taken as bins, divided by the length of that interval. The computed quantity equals 14.6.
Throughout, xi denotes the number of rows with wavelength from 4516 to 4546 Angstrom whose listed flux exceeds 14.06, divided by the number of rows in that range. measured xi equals 0.40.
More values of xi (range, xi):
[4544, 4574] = 0.70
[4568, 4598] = 0.90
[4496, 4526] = 0.90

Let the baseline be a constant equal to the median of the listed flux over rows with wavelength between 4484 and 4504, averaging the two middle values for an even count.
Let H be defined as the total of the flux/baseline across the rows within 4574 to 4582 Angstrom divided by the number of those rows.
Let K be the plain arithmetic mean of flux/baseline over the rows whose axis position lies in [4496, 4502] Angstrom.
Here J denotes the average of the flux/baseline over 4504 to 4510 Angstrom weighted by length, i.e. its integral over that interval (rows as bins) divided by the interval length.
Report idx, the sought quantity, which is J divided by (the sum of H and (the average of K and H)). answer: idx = 0.501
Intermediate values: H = 1.08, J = 1.070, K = 1.04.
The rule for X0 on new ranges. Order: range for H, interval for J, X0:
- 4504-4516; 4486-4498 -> 0.93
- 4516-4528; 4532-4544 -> 0.94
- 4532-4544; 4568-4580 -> 1.11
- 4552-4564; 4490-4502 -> 0.95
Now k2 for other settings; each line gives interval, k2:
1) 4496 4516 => 29.2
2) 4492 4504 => 28.7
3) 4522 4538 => 26.1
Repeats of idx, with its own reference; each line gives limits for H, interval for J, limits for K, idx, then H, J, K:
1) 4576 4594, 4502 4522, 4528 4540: 0.524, 1.05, 1.067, 0.94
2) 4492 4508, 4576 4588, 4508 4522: 0.499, 1.05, 1.050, 1.06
